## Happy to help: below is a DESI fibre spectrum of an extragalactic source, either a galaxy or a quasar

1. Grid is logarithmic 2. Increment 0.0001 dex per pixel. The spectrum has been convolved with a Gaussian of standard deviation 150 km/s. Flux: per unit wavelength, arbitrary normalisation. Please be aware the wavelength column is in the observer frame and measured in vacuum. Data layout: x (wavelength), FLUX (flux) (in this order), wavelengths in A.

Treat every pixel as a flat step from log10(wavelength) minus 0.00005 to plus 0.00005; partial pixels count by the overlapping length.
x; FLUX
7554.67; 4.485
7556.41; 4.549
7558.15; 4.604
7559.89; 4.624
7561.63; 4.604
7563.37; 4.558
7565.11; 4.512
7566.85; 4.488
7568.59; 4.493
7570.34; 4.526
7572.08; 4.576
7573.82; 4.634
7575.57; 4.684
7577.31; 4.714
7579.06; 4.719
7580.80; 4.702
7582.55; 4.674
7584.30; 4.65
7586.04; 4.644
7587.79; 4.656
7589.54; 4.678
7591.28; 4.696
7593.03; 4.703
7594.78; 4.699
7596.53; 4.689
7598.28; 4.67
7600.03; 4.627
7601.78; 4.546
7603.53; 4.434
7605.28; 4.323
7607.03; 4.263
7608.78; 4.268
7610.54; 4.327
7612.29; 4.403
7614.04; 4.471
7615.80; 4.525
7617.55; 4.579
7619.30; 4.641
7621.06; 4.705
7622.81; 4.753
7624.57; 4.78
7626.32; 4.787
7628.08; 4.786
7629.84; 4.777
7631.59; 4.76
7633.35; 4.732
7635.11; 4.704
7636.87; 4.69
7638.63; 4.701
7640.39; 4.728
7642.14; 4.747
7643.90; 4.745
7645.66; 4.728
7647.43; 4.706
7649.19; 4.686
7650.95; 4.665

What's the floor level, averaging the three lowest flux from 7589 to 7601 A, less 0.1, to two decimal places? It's 4.56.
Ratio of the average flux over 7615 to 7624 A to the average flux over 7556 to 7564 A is 1.01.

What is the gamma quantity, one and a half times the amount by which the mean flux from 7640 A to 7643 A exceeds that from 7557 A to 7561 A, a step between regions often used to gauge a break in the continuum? 0.2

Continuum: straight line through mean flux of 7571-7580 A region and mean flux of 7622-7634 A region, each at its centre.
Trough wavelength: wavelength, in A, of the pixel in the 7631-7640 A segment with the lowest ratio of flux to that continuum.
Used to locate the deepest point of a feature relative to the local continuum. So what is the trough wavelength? 7636.87 A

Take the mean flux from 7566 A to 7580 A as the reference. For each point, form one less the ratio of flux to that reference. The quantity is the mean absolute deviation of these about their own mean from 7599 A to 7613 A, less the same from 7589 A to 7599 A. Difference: 0.020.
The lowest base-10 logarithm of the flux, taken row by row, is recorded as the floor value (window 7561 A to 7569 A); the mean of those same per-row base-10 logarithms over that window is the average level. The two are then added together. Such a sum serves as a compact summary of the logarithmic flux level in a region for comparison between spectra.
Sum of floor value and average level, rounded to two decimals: 1.31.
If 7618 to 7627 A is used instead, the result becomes 1.34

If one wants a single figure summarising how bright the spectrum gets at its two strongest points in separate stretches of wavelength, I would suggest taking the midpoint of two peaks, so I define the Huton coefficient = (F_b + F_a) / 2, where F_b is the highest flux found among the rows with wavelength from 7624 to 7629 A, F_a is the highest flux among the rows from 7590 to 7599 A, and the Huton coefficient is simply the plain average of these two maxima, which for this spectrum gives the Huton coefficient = 4.745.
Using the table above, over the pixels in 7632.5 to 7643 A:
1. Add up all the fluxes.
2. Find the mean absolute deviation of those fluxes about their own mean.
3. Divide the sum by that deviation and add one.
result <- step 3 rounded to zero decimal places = 1517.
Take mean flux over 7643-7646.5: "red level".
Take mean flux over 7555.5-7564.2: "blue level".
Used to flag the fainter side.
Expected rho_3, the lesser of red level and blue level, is 4.59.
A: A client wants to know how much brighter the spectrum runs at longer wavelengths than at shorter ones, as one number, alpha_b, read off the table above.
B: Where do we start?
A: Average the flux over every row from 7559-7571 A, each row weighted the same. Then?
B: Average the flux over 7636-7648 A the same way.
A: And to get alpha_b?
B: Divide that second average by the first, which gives 1.04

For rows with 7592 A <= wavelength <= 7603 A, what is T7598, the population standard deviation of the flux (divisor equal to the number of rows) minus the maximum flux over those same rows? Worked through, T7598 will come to -4.65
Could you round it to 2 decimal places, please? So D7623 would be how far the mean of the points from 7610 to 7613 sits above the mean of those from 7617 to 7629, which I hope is -0.35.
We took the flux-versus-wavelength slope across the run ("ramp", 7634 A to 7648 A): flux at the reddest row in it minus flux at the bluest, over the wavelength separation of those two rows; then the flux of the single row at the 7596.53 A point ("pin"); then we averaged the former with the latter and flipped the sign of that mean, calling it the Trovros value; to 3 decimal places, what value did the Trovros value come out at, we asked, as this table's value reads -2.345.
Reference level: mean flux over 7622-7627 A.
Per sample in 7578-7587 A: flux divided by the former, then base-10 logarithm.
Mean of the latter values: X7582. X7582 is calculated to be -0.0088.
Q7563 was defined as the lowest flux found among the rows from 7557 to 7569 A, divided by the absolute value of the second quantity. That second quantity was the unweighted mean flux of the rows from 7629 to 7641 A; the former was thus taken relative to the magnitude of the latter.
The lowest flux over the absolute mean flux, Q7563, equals 0.95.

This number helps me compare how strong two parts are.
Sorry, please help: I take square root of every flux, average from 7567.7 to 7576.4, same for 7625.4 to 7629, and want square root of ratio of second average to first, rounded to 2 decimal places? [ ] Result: 1.01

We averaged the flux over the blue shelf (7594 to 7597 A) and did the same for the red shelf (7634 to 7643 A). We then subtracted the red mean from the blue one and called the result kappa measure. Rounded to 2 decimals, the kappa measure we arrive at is -0.02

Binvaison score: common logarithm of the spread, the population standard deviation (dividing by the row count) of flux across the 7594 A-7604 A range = -1.0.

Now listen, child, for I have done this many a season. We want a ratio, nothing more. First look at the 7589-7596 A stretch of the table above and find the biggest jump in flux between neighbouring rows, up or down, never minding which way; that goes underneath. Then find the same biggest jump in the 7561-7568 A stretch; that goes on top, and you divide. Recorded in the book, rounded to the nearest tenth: 2.6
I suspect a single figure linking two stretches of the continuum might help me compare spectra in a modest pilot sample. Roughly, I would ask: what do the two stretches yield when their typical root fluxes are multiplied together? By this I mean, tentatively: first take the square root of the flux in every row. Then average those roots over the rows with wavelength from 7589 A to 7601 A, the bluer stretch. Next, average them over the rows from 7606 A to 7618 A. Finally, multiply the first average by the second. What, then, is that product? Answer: 4.54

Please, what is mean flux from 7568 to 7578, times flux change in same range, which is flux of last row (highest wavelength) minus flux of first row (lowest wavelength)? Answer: 1.0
